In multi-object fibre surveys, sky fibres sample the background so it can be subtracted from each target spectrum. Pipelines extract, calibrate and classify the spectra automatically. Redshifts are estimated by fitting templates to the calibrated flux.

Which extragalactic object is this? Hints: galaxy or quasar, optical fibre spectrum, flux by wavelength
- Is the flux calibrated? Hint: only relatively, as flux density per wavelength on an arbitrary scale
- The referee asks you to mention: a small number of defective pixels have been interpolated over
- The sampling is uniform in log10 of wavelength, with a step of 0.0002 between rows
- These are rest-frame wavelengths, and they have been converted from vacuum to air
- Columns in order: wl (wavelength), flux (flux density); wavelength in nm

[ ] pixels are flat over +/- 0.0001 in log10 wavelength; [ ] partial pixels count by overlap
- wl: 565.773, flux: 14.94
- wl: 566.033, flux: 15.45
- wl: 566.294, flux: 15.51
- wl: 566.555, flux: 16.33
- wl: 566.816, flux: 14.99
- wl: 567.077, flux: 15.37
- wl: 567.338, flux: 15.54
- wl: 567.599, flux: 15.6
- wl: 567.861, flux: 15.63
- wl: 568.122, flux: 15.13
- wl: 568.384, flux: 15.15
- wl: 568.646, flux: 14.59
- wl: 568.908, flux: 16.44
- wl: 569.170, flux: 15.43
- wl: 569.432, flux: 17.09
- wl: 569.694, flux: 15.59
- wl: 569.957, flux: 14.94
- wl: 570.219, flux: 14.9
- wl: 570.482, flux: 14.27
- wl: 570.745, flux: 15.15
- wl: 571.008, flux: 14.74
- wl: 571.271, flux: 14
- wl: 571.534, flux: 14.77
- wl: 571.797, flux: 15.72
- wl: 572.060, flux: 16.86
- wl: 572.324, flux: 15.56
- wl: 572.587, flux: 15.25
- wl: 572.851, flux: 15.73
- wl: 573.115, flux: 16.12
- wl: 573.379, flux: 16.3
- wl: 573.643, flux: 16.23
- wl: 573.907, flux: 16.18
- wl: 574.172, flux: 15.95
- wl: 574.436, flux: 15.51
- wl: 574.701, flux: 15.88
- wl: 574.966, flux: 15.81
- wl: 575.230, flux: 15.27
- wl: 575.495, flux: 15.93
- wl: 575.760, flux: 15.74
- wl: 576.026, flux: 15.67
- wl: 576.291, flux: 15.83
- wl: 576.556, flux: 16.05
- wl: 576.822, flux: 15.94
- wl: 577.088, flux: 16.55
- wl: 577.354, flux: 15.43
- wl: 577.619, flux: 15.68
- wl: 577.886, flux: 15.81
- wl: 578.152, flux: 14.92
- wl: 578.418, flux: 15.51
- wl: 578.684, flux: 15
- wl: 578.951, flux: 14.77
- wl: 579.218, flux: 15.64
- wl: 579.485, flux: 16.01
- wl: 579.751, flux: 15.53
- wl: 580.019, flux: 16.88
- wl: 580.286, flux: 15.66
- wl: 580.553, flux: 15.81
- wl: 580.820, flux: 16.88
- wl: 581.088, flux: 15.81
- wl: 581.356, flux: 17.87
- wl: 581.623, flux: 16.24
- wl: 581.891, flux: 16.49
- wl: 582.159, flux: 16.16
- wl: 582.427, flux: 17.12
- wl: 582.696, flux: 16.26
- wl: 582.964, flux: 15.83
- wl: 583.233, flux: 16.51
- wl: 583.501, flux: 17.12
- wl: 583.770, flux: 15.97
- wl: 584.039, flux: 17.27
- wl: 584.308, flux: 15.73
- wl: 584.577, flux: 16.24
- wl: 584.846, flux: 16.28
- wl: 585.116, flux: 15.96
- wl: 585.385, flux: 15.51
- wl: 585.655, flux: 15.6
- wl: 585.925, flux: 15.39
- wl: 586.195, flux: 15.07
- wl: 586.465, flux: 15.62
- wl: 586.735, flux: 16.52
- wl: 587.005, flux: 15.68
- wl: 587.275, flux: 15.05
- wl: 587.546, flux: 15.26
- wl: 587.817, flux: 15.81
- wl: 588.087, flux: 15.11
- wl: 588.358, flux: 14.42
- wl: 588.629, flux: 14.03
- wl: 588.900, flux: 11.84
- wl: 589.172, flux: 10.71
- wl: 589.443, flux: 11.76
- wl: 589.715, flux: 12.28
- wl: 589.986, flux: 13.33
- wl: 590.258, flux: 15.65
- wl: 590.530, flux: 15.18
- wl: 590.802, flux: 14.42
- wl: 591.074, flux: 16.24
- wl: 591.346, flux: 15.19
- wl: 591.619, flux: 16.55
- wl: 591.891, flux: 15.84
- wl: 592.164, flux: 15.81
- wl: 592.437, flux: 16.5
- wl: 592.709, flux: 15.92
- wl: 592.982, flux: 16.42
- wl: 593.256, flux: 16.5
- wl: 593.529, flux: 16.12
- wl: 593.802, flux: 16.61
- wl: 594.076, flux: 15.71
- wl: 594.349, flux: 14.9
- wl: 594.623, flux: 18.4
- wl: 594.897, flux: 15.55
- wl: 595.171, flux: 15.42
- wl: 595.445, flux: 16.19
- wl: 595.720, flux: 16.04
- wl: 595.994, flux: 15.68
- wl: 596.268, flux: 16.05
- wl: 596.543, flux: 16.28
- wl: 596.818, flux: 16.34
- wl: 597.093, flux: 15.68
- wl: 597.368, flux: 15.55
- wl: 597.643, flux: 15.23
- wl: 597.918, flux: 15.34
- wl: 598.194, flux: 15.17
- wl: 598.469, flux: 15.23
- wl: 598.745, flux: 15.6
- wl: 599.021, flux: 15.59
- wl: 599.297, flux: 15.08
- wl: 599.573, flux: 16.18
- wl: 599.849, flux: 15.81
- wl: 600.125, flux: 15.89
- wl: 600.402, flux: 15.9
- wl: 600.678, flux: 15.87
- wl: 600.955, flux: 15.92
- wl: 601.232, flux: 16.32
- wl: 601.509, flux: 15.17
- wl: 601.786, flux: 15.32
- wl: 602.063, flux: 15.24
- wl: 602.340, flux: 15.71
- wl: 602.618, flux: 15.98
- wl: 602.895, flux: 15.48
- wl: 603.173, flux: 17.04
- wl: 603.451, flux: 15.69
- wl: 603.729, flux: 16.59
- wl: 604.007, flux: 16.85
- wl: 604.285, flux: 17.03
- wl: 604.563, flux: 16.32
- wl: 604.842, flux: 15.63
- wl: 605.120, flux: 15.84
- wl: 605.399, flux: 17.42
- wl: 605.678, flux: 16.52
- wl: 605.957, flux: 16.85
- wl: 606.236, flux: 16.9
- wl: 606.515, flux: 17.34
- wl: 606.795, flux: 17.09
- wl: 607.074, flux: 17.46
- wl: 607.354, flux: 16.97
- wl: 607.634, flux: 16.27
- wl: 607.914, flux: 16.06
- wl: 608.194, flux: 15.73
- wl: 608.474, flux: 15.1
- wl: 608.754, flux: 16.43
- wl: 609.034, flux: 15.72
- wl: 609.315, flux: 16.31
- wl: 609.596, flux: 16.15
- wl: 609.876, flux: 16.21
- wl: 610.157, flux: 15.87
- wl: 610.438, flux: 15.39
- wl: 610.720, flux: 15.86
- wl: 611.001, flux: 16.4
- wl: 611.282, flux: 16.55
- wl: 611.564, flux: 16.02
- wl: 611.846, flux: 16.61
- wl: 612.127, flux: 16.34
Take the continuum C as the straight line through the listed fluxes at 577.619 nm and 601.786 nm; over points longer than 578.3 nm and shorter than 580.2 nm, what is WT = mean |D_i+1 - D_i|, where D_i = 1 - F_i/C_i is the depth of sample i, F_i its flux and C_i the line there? 0.041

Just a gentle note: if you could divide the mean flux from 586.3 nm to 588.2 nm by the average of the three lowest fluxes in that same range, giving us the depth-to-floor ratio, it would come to 1.029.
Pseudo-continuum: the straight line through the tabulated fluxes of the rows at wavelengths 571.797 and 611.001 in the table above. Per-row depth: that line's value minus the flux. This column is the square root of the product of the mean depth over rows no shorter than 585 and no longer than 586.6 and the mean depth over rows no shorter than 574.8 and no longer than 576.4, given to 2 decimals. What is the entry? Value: 0.18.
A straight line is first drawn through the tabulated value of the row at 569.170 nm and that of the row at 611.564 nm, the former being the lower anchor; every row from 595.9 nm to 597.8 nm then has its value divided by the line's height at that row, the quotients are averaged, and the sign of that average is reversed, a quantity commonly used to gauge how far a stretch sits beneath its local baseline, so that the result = -1.00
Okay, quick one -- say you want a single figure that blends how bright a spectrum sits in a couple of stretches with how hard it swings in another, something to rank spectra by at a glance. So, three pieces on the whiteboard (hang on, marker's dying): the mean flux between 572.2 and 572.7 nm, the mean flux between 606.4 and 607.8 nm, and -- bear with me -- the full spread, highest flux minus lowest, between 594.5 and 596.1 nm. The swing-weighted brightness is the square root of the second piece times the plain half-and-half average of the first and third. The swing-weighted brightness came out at 12.51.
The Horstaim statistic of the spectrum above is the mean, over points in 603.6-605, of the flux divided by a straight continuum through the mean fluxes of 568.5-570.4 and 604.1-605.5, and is 1.00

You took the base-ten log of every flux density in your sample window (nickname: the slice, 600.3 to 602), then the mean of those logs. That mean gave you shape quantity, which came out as 1.20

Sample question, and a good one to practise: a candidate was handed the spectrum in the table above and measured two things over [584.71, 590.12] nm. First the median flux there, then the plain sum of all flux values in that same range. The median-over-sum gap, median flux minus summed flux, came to -276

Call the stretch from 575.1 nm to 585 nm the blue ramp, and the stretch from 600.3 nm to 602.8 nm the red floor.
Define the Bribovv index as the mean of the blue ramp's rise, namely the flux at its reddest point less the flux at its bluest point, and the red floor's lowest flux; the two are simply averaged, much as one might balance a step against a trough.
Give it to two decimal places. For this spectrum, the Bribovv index 8.09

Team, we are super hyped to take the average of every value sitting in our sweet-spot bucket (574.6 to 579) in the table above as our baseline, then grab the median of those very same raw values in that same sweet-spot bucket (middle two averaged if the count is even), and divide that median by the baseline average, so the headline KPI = 1.01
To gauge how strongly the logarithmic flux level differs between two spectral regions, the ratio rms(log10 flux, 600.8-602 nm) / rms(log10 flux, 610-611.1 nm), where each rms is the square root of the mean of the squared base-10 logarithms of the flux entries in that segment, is 1.00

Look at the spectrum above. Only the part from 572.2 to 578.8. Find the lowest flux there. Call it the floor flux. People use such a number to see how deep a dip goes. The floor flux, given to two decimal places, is 14.92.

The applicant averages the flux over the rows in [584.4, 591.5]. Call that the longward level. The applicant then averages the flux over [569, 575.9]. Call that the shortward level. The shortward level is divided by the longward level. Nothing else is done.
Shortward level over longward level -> 1.054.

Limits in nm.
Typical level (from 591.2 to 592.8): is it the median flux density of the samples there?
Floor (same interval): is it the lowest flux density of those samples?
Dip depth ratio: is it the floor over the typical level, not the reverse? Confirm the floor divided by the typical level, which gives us 0.957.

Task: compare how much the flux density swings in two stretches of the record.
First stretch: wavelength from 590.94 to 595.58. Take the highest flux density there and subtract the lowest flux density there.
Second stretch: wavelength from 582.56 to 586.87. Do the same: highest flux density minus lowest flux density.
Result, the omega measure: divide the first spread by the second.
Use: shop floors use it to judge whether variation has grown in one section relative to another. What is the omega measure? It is 1.59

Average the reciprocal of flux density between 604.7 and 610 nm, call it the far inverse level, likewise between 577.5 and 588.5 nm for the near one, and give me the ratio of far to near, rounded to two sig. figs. 0.97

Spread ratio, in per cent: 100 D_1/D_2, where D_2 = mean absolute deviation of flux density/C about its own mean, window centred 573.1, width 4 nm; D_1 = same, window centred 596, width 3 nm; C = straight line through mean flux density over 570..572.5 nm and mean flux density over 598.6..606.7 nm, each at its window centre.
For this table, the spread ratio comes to 106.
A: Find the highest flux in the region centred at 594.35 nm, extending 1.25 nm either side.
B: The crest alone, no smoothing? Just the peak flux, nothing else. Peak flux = 18.4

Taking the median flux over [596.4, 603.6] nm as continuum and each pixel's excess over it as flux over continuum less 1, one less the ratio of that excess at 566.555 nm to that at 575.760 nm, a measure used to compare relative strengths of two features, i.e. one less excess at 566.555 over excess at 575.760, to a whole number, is -11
